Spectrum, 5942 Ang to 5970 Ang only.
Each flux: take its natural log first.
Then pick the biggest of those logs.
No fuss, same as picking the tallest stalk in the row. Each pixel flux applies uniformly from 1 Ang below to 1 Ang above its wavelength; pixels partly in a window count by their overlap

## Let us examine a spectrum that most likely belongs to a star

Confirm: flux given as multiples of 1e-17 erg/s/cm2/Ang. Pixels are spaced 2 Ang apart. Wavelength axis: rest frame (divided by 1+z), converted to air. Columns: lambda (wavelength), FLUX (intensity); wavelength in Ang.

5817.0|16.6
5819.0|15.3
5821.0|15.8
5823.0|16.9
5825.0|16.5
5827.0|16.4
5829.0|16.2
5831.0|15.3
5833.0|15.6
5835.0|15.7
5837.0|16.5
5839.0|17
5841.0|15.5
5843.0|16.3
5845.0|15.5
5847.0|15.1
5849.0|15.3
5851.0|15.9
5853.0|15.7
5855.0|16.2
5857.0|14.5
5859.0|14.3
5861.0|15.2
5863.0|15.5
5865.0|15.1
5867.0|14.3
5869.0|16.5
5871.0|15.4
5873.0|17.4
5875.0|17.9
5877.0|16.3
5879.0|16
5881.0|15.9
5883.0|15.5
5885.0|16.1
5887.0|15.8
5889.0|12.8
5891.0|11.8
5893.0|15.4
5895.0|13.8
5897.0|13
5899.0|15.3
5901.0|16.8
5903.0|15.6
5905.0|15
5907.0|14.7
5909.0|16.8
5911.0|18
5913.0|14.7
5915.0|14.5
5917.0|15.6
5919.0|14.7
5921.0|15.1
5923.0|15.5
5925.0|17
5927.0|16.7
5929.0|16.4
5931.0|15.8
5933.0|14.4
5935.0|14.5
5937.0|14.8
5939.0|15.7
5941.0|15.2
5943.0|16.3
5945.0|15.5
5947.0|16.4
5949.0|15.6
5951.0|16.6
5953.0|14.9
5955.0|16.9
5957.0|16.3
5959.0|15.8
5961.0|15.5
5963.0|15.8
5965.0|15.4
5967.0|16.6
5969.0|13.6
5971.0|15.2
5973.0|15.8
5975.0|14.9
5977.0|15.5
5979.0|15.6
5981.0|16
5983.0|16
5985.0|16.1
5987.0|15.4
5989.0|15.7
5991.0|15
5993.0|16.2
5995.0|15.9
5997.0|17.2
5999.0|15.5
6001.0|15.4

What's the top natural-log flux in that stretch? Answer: 2.83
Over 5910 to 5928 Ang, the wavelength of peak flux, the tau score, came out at 5911.0 Ang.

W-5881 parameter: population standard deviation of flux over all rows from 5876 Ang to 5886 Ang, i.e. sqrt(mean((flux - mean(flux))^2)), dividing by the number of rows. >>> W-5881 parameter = 0.27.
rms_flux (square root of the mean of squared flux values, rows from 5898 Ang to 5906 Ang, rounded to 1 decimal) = 15.7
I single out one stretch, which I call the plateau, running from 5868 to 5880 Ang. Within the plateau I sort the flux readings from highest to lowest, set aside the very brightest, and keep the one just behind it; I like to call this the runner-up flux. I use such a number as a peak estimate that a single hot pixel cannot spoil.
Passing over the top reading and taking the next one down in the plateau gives 17.4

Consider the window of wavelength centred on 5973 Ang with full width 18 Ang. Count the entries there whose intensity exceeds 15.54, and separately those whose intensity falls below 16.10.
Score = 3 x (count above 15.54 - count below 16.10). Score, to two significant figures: -12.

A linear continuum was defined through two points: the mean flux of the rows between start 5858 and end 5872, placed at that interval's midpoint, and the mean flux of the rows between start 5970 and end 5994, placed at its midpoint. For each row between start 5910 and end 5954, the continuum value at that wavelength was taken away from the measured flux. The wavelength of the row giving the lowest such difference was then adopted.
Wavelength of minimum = 5933.0 Ang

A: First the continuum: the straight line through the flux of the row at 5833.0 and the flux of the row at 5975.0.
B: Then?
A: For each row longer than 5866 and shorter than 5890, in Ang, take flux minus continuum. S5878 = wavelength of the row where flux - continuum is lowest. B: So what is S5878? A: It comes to 5889.0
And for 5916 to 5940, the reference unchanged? 5933.0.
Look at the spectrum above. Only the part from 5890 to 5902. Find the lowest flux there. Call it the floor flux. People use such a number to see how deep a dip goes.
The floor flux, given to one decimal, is 11.8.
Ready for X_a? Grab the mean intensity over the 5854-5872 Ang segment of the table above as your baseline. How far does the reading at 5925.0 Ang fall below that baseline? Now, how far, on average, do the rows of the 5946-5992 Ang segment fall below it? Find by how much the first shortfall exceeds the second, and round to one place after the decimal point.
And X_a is -1.3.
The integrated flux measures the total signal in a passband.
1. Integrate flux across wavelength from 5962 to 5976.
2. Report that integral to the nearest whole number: 215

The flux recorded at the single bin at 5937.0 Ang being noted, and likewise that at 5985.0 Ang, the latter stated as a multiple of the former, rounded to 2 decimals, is 1.09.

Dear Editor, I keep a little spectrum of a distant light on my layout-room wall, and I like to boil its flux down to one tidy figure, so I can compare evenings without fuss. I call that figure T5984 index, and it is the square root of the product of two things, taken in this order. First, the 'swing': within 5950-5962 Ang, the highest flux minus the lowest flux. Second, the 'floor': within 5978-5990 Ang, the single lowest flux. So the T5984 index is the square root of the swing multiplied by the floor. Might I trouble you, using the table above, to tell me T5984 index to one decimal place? 5.5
